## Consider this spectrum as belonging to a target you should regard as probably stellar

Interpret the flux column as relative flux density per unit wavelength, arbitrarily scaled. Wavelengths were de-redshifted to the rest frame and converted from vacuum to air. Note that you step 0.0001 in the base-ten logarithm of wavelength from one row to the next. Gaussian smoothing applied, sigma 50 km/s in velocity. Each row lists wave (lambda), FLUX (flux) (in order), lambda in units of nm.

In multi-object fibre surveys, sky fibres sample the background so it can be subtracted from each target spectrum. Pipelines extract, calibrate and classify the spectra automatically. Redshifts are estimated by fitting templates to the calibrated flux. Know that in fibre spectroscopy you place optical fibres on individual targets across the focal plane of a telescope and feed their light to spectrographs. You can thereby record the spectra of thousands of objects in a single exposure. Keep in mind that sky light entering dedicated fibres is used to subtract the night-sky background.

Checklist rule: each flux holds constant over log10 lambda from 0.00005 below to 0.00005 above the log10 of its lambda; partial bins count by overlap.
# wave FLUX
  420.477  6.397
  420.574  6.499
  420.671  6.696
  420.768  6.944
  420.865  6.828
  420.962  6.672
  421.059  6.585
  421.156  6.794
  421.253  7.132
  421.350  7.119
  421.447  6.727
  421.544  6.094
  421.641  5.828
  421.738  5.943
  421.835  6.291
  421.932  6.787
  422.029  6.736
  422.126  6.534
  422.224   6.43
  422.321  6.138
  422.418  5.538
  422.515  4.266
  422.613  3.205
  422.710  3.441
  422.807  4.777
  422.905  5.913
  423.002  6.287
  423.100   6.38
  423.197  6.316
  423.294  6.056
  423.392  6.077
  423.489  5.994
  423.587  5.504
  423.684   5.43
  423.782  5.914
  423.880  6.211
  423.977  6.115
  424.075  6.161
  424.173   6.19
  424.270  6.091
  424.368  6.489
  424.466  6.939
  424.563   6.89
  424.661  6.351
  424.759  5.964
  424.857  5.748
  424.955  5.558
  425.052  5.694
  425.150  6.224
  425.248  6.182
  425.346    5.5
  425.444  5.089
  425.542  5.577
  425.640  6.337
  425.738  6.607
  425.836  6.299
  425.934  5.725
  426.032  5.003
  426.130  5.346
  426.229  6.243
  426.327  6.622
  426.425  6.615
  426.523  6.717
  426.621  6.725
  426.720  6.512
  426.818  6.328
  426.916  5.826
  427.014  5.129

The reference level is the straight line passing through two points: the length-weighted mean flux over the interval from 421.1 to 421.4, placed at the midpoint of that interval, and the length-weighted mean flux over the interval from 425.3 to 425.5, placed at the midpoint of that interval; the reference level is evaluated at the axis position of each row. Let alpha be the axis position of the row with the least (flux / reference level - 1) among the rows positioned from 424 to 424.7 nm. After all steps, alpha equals 424.075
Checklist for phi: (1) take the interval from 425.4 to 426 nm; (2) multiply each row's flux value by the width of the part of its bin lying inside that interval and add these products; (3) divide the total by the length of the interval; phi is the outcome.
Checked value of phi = 5.92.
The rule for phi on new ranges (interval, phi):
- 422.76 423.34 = 5.96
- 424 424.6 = 6.44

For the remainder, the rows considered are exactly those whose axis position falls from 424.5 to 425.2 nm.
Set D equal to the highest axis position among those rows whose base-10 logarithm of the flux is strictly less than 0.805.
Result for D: 425.150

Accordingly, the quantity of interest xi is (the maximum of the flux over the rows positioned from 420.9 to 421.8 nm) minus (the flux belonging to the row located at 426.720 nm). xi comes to 0.62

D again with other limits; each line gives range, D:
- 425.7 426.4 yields 426.229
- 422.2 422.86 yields 422.807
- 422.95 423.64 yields 423.587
